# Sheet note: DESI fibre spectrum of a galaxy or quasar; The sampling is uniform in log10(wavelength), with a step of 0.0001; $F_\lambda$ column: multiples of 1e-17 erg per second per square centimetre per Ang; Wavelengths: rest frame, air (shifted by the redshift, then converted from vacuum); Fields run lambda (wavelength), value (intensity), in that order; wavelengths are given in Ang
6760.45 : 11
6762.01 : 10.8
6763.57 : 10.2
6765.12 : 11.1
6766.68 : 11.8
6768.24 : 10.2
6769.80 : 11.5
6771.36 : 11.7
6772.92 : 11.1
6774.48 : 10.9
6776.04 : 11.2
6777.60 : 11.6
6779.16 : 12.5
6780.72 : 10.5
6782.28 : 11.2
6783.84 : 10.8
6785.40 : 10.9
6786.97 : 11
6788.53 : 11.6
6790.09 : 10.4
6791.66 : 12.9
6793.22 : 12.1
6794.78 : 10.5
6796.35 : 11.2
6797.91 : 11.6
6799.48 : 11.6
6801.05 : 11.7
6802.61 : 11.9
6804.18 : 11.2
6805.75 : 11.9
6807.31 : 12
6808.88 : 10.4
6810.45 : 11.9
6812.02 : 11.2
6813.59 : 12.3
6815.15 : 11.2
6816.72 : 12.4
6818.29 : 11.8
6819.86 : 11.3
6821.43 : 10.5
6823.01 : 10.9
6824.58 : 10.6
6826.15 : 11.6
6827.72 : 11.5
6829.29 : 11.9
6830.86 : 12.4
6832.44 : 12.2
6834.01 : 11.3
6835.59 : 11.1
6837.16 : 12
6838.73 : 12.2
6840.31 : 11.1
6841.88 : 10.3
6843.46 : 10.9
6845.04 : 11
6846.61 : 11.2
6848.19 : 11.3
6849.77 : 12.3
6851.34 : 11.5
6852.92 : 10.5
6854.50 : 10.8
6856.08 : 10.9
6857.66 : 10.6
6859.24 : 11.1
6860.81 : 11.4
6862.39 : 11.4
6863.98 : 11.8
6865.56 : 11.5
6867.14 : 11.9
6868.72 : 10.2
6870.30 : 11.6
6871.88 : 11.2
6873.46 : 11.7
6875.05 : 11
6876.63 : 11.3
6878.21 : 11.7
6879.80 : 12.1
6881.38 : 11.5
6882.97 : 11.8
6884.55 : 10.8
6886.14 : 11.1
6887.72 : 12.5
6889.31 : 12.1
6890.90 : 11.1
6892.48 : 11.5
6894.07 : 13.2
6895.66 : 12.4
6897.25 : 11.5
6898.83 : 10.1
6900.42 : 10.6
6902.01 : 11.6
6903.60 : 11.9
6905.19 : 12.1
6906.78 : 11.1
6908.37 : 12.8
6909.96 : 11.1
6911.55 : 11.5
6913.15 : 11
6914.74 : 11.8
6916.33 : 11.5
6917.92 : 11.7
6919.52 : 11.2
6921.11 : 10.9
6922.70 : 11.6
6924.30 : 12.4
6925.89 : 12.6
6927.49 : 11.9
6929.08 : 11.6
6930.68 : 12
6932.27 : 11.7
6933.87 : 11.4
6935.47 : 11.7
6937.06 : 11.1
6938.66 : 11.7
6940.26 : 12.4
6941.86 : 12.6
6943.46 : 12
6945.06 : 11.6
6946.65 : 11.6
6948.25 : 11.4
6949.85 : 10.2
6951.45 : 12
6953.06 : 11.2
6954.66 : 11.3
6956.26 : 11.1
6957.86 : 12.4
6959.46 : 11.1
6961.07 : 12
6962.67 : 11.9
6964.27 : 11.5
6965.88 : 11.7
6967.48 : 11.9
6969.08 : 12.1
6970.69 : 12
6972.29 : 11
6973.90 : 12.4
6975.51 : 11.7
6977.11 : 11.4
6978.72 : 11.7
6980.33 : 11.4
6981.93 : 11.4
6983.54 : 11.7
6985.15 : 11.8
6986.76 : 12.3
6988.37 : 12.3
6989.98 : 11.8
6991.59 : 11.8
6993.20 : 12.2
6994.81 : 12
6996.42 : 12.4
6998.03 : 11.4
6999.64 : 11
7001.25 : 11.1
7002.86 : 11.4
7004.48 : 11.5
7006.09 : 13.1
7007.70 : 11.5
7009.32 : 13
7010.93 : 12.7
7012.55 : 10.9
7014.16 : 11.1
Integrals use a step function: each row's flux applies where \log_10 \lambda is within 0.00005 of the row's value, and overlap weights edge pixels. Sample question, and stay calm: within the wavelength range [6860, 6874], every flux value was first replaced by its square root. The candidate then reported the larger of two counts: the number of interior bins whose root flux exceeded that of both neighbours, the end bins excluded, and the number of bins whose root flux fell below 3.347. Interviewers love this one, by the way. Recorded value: 3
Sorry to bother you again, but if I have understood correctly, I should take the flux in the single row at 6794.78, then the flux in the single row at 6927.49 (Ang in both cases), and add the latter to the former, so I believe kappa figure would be 22.4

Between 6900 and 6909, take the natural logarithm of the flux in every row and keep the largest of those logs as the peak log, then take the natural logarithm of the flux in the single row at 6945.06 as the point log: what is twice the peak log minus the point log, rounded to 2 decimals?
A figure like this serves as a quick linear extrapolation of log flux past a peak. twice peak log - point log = 2.65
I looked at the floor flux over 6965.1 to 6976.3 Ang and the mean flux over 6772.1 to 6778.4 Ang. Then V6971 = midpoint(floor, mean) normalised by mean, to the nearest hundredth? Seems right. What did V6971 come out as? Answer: 0.99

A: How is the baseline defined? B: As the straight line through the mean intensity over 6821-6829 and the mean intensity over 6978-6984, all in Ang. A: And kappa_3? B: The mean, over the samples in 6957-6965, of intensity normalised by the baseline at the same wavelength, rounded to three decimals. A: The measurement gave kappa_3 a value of 1.026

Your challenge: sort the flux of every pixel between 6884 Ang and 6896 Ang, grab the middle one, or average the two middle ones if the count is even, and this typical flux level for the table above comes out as 11.8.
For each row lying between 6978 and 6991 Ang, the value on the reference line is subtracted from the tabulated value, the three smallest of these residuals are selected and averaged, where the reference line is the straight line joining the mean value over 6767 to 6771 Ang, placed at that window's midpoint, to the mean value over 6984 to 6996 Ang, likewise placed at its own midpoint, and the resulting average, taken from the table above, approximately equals -0.49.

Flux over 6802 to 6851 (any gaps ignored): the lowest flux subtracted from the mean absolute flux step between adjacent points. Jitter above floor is -9.6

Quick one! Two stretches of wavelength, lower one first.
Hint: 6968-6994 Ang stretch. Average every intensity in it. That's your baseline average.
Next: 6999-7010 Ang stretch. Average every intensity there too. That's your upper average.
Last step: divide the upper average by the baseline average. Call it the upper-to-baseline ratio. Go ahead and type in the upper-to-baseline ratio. 1.00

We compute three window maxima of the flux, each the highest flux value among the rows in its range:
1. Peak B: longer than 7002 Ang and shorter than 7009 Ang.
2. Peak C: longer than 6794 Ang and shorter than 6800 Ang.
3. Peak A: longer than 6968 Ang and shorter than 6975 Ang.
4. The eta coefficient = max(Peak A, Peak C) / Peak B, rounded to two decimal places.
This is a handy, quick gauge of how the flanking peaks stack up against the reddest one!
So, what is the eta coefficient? 0.95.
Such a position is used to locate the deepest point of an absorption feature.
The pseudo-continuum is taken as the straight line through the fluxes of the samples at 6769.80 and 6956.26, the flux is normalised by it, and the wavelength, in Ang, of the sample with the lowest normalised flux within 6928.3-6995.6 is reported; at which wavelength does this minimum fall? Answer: 6949.85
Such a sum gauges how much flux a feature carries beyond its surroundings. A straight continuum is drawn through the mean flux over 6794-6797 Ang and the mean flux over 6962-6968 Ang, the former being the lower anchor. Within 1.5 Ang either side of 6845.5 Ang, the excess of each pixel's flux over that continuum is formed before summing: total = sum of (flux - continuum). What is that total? 0.0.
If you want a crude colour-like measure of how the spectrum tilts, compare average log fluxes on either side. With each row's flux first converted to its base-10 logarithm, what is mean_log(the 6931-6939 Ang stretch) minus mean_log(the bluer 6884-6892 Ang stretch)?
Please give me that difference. 0.001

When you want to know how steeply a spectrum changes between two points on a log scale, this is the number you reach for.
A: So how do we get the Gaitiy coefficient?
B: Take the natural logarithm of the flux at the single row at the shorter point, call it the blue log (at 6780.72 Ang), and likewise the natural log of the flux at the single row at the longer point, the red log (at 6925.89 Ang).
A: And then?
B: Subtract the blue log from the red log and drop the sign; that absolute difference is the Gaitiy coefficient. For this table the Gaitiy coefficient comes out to 0.18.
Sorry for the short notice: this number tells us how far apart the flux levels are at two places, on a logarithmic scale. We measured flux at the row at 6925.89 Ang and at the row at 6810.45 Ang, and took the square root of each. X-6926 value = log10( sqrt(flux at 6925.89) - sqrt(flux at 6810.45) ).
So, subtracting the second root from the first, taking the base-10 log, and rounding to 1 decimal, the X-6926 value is -1.0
